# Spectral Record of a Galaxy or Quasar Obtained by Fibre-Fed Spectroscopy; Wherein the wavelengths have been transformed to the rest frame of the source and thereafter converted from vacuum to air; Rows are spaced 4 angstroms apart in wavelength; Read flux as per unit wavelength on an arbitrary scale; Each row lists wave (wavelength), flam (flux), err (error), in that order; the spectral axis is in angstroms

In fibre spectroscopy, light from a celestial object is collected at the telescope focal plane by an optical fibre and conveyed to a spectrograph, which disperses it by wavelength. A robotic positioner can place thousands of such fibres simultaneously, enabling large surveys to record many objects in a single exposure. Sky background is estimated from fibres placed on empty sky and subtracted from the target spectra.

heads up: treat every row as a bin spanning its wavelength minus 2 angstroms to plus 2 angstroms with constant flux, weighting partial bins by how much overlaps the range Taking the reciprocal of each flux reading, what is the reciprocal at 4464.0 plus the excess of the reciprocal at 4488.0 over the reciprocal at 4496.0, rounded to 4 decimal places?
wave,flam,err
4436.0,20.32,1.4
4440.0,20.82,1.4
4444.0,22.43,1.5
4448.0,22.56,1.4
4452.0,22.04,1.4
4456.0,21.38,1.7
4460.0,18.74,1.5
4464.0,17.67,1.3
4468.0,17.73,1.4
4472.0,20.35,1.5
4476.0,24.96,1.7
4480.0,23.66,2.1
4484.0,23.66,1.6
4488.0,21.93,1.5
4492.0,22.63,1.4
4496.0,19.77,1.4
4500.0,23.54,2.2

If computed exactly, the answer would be 0.0516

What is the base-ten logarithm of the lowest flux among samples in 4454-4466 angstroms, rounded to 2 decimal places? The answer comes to 1.25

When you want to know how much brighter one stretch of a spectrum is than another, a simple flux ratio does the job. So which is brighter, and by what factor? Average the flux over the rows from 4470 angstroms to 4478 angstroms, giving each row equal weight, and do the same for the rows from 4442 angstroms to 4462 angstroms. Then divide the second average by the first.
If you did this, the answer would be 0.946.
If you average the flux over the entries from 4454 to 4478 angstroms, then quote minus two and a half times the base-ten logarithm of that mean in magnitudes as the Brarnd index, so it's -3.26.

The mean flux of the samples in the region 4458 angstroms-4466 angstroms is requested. 18.2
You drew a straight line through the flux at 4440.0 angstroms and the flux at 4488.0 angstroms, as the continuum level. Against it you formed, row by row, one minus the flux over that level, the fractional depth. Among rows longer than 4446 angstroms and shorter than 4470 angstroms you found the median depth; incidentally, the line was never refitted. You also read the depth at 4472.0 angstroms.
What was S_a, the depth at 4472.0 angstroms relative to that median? 1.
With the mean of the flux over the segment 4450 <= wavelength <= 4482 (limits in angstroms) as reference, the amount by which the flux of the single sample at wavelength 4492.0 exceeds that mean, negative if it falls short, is 1.8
